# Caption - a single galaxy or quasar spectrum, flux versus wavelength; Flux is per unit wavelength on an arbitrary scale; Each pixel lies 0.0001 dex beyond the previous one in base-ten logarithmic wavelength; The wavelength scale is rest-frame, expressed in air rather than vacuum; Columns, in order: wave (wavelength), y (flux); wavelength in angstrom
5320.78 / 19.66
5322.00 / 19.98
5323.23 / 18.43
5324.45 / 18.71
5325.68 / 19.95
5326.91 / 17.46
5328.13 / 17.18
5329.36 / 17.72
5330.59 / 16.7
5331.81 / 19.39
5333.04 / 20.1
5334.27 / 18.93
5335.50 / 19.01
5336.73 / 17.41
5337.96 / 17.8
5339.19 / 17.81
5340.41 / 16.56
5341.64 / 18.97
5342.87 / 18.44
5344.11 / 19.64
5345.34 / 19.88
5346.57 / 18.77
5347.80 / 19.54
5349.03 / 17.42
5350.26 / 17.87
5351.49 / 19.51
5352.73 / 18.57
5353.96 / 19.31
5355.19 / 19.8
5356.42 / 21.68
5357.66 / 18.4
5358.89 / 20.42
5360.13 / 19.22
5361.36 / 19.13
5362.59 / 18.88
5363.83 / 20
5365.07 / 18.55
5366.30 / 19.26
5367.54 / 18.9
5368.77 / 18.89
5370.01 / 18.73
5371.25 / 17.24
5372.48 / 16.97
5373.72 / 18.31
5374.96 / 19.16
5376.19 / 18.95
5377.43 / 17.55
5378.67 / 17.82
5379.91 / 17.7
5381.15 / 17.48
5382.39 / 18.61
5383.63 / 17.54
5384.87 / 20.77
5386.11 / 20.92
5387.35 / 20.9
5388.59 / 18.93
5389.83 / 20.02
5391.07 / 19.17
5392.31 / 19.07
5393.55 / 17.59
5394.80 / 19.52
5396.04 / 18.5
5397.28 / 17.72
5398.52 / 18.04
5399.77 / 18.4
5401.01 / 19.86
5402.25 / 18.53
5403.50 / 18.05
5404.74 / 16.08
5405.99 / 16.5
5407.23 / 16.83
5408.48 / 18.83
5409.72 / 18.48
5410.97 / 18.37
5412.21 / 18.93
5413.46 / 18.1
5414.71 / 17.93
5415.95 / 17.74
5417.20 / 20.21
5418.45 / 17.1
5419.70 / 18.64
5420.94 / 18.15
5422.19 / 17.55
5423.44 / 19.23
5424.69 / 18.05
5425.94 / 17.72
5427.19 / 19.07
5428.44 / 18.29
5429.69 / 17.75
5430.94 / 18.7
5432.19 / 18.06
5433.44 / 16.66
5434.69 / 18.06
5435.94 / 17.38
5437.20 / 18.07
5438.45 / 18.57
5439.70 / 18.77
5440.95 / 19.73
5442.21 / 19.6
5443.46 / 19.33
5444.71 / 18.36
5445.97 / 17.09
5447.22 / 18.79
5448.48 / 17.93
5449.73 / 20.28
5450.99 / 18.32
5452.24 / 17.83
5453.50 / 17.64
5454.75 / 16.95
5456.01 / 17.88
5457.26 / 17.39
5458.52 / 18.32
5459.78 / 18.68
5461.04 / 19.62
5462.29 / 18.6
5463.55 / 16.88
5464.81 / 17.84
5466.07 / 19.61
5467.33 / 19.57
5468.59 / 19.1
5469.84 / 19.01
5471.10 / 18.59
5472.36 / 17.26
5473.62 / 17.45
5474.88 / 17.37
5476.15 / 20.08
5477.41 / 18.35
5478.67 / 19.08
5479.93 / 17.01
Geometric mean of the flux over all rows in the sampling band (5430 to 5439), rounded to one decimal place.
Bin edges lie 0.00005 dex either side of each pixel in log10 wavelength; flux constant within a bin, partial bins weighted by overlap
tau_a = 17.9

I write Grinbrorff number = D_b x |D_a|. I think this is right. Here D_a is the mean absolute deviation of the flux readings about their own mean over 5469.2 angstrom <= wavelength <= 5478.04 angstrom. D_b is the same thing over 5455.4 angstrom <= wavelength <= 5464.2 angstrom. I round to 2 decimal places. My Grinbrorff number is 0.56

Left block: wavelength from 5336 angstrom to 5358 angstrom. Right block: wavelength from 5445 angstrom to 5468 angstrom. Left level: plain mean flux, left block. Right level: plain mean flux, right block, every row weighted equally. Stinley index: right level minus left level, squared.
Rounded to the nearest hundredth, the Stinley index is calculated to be 0.21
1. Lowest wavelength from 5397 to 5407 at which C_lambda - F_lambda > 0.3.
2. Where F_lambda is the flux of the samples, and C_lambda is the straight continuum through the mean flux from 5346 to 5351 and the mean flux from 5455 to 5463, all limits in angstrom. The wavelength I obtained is 5397.28 angstrom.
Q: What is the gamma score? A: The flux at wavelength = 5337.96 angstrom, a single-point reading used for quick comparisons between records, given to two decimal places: 17.80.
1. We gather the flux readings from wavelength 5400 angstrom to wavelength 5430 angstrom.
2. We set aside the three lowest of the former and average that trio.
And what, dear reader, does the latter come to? 16.5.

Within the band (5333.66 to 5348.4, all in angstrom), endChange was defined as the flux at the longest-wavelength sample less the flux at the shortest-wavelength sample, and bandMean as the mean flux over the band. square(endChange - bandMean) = 322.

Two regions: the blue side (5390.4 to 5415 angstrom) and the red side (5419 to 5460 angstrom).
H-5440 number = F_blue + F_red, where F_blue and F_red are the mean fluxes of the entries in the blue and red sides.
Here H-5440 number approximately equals 36.5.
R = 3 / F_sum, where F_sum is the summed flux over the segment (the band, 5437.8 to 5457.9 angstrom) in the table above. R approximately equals 0.0102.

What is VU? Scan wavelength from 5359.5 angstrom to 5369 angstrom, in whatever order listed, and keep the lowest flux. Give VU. 18.55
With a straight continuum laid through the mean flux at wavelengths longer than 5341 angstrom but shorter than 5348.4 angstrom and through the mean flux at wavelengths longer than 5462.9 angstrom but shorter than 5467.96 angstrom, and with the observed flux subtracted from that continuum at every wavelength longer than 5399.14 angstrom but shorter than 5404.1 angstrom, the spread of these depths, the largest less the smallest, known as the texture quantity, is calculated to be 1.8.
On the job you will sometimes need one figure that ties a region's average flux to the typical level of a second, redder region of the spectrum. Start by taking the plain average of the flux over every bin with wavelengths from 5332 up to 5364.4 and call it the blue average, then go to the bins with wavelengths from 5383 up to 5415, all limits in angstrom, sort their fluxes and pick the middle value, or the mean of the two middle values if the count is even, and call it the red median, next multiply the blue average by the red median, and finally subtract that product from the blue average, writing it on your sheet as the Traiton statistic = -332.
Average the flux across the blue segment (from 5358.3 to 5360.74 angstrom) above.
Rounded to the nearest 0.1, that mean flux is 19.8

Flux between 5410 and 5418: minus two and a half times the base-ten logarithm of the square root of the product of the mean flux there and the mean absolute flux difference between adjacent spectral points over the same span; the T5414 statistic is -1.49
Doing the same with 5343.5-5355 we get -1.60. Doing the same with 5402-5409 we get -1.57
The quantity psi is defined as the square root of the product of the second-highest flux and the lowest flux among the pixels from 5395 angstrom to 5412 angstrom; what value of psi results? 17.4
